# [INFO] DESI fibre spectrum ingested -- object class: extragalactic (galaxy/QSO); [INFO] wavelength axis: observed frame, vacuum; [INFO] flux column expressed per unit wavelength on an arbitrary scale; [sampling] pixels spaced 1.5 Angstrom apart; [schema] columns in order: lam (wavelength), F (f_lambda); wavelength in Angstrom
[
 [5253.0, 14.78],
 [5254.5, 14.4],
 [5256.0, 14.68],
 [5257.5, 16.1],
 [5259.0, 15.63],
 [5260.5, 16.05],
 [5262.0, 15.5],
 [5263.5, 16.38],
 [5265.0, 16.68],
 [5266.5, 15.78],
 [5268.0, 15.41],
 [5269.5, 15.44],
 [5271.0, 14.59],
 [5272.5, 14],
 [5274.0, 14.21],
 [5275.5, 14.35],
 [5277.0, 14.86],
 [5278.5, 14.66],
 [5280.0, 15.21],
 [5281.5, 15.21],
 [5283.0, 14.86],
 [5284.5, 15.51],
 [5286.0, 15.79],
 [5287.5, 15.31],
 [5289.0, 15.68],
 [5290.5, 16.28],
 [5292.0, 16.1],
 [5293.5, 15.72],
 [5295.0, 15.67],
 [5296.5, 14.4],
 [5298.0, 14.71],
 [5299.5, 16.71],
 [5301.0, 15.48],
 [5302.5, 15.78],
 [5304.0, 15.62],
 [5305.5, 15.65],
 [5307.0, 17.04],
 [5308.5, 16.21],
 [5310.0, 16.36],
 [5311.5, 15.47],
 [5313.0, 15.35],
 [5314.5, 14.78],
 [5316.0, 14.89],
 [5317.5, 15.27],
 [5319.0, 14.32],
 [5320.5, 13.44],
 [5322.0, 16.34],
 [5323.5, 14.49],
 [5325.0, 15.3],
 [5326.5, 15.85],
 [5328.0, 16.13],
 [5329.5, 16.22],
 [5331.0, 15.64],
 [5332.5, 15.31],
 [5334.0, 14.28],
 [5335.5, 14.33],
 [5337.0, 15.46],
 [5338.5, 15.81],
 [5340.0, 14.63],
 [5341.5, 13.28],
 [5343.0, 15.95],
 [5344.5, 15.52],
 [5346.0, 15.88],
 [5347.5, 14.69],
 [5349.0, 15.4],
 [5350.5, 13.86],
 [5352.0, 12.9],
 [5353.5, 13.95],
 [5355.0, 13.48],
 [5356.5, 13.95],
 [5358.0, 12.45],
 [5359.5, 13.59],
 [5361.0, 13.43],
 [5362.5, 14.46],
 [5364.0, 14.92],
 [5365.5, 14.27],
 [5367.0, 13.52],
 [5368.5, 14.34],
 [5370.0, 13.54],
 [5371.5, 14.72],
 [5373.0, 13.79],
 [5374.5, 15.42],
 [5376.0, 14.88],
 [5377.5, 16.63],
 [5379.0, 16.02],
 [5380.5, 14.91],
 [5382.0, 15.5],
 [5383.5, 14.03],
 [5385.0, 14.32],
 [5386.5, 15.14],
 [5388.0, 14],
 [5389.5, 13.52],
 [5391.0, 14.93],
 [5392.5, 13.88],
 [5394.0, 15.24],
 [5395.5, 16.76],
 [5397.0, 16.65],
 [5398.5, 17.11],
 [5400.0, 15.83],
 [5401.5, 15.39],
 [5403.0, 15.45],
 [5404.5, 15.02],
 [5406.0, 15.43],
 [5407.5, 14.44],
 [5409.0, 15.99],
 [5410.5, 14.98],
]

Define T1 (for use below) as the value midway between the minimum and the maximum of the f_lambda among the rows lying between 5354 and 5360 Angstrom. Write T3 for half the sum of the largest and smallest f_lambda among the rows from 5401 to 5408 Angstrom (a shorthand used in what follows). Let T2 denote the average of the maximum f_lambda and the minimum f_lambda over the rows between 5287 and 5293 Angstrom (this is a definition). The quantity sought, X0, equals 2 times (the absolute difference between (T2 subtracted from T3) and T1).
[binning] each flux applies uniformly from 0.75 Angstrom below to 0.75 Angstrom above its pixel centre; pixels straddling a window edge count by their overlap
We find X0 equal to 28.1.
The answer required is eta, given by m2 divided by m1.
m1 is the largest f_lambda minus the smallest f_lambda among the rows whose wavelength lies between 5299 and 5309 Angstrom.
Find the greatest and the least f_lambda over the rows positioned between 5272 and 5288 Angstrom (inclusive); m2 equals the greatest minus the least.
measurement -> 1.1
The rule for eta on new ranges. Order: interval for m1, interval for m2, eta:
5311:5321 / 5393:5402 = 0.9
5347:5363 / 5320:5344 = 1.0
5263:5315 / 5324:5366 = 1.2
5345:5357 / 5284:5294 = 0.3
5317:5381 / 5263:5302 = 0.6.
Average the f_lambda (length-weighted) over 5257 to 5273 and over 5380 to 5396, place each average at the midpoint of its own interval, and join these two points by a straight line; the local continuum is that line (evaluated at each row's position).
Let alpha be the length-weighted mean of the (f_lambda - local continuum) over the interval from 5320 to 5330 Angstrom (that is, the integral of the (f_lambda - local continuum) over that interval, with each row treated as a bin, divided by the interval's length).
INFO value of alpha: 0.2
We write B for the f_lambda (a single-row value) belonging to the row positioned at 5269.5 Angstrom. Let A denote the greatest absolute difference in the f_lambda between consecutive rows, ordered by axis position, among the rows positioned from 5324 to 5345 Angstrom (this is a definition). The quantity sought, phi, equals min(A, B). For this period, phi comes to 2.67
